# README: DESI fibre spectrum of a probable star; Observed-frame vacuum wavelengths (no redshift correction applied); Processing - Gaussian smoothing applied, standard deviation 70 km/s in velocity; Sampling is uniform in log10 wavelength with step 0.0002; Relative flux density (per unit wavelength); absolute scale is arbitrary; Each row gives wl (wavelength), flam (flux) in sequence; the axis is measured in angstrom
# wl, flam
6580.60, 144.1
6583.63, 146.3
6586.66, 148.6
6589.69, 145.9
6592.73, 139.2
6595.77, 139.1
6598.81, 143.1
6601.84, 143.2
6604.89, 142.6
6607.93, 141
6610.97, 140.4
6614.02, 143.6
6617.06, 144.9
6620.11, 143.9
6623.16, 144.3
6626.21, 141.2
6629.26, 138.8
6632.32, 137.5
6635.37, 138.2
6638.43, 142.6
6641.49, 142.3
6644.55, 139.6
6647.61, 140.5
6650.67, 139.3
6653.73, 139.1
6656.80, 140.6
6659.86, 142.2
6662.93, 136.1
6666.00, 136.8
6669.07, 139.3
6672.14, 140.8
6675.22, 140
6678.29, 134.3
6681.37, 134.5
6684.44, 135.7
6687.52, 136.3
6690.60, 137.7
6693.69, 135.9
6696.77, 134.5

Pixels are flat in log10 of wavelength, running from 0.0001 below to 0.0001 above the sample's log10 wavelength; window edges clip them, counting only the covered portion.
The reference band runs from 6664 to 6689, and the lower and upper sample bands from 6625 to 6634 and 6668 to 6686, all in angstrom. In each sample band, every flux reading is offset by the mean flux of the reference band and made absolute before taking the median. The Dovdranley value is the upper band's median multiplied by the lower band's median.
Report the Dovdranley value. 4.4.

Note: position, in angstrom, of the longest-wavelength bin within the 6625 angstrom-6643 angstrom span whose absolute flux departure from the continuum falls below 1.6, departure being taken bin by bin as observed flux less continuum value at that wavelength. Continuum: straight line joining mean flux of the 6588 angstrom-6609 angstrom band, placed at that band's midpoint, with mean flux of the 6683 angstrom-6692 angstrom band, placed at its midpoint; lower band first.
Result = 6635.37 angstrom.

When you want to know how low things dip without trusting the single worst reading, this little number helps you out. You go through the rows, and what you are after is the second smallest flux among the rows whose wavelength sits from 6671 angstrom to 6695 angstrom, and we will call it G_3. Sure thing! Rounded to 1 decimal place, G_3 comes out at 134.5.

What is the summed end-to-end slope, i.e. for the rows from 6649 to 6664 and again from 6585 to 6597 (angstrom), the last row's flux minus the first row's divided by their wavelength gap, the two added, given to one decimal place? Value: -1.3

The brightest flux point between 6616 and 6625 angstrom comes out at 144.9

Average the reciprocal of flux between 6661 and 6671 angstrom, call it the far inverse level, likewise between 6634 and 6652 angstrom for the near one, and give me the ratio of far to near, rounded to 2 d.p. 1.02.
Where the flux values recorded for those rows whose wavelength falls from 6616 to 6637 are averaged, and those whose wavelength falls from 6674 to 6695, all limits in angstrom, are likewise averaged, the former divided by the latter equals 1.04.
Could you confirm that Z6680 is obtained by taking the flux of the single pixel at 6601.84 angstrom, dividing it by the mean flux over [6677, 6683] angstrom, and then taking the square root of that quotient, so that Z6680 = 1.032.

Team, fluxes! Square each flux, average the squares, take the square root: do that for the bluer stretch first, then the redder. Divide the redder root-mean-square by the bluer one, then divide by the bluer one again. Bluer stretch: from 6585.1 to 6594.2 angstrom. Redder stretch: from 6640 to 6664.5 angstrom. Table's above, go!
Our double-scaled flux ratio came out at 0.0067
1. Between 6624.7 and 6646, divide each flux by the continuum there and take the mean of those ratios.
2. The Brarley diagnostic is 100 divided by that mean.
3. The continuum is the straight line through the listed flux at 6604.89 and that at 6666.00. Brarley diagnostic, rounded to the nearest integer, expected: 100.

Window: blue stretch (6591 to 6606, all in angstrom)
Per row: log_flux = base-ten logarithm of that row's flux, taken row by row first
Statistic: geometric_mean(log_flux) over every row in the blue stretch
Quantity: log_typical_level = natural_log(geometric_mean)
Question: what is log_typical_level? 0.766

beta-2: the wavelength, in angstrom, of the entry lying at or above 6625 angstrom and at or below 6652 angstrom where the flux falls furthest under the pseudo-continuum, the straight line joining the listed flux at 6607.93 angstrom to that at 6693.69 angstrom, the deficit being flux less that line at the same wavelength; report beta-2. 6632.32 angstrom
